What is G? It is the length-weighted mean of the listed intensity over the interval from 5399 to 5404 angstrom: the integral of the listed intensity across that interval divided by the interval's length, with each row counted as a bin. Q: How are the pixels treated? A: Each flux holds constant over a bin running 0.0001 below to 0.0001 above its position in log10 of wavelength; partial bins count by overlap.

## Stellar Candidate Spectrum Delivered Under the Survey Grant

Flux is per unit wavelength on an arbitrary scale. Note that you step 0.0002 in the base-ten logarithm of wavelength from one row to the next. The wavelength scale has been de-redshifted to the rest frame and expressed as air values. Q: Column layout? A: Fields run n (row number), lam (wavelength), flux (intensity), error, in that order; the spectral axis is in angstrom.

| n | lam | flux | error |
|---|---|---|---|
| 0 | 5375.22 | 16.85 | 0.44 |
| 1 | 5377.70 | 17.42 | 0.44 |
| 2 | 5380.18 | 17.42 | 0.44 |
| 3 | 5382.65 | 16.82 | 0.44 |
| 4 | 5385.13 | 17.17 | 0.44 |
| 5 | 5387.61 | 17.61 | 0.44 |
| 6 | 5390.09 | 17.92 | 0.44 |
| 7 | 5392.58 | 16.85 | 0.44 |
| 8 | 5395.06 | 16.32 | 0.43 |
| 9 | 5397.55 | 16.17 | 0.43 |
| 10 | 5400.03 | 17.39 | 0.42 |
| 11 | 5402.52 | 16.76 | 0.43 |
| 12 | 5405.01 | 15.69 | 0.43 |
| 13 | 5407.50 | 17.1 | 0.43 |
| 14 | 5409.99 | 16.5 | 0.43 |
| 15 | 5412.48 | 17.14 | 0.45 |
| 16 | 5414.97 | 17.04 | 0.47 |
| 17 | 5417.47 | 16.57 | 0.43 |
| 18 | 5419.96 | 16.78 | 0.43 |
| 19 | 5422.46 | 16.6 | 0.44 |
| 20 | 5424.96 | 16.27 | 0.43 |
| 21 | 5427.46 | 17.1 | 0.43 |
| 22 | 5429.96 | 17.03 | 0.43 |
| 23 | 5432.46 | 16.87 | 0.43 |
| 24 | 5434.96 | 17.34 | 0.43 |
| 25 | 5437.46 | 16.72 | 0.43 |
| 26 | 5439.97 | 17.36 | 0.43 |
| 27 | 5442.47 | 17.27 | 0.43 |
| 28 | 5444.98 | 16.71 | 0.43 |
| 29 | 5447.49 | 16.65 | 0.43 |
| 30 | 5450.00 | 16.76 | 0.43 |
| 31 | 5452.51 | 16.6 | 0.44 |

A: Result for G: 17.0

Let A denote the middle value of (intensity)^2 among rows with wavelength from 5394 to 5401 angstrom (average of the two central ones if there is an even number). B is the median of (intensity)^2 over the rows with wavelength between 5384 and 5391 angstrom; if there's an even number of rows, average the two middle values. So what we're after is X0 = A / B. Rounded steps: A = 266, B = 310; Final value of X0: 0.86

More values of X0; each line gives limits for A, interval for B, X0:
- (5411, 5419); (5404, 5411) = 1.07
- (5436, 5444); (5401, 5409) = 1.06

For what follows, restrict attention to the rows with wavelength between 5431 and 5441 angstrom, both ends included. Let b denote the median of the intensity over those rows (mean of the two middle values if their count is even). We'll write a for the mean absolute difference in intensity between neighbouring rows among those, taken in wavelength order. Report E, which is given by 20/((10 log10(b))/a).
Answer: 0.9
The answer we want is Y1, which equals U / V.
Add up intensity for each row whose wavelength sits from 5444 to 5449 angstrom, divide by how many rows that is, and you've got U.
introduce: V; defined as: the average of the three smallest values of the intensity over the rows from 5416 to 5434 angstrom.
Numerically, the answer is 1.012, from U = 16.7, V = 16.5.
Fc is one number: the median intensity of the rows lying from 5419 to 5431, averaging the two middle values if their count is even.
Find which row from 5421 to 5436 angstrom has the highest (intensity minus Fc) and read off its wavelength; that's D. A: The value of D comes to 5434.96 angstrom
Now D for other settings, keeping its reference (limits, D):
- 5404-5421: 5412.48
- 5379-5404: 5390.09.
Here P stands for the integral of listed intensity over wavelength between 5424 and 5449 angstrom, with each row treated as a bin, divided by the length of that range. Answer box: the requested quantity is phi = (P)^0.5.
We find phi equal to 4.12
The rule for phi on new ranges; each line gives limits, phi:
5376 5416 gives 4.12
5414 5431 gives 4.09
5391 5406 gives 4.07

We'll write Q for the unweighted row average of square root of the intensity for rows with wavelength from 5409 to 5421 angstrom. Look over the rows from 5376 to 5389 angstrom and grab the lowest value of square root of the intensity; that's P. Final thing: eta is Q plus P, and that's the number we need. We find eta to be 8.20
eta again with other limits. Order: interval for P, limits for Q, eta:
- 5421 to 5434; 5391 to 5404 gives 8.12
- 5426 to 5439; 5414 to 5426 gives 8.17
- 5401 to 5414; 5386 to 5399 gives 8.08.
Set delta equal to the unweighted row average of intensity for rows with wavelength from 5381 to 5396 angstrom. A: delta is 17.1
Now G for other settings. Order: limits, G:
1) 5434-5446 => 17.1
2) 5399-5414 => 16.8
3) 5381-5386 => 17.0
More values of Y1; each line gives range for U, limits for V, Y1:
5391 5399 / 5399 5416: 1.008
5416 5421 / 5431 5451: 0.999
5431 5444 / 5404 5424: 1.053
